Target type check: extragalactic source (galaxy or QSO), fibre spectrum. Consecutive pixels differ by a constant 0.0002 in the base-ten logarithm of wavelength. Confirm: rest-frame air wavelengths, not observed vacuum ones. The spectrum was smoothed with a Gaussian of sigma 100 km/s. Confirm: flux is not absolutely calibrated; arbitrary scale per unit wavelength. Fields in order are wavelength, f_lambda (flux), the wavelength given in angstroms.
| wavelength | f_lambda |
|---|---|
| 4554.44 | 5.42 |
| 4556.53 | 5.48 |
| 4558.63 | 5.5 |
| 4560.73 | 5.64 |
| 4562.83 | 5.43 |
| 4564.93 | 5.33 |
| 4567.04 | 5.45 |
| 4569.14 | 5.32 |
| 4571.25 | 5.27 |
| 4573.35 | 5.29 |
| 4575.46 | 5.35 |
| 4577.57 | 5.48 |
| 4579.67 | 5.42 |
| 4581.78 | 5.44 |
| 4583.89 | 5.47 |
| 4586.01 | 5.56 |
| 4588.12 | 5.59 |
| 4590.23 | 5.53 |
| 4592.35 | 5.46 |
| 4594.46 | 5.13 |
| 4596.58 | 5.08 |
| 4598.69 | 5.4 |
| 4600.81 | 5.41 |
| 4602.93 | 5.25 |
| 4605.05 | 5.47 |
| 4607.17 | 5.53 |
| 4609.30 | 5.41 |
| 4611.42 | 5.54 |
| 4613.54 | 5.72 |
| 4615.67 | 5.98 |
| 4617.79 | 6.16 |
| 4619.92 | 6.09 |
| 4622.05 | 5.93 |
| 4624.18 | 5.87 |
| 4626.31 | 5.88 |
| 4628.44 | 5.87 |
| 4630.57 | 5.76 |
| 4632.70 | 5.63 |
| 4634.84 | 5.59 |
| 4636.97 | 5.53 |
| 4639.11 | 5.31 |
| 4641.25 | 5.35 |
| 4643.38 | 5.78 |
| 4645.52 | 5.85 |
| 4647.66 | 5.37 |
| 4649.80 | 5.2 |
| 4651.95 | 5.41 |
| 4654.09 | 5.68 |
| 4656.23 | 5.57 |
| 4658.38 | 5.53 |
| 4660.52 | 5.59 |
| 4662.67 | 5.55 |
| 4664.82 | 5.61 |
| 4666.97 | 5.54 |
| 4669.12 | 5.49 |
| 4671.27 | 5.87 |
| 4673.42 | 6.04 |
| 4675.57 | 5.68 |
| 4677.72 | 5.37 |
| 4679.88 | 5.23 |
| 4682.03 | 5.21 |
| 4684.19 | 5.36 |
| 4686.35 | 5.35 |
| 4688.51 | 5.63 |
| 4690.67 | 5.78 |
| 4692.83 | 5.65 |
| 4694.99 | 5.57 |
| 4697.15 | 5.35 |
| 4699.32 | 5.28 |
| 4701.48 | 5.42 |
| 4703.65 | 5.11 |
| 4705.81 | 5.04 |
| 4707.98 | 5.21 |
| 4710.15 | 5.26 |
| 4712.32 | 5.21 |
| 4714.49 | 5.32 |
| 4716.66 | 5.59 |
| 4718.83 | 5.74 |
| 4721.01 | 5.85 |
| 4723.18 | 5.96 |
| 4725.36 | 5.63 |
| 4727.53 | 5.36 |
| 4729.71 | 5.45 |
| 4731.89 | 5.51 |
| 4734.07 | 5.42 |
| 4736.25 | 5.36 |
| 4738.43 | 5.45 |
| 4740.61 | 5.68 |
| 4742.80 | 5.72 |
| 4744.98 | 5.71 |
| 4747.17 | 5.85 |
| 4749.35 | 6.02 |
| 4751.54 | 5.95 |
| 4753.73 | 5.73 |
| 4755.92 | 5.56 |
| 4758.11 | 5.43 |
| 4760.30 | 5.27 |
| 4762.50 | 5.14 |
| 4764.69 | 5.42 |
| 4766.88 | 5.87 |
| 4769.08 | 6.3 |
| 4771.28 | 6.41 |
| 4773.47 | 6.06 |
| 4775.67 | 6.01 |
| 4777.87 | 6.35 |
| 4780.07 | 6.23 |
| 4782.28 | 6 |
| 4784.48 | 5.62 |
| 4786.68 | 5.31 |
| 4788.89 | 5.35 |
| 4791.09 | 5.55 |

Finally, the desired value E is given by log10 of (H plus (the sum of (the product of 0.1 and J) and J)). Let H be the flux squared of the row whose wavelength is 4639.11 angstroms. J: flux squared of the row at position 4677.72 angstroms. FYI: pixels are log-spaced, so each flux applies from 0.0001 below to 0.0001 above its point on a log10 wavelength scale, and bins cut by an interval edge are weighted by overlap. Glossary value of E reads 1.778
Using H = 28.2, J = 28.8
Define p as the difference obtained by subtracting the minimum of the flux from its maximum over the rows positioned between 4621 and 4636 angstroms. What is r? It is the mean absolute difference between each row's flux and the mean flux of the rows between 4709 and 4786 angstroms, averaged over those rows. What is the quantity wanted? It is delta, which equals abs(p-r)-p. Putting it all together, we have -0.279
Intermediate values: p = 0.34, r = 0.279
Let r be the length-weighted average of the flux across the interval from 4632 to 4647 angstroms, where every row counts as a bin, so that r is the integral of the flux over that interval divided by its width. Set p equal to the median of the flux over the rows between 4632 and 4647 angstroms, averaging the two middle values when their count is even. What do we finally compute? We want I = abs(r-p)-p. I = -5.57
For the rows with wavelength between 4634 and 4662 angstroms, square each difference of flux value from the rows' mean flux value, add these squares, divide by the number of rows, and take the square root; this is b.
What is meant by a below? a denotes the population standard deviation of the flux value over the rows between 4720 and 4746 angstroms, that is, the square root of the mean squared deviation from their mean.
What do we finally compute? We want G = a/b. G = 1.04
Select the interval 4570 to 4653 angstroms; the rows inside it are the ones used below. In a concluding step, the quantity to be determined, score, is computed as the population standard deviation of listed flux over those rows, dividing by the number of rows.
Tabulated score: 0.26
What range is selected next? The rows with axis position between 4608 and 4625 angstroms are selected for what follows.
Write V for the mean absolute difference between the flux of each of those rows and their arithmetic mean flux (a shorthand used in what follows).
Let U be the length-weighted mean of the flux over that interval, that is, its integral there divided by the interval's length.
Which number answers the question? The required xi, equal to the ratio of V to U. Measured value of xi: 0.0361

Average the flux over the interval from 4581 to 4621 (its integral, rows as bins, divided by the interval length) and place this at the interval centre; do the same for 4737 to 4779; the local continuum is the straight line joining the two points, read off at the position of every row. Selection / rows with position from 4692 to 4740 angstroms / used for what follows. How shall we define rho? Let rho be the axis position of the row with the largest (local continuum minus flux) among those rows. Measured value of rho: 4705.81 angstroms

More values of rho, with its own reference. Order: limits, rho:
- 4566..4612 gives 4596.58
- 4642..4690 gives 4682.03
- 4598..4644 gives 4602.93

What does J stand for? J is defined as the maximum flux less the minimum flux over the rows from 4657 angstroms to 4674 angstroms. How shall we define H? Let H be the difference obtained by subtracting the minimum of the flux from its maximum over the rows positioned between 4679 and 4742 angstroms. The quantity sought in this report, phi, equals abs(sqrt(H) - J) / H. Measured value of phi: 0.44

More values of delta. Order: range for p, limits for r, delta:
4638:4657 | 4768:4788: -0.264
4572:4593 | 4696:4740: -0.177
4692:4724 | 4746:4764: -0.269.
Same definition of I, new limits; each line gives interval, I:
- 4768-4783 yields -6.20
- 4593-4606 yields -5.30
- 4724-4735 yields -5.41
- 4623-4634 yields -5.80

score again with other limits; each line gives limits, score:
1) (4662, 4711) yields 0.24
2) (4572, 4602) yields 0.14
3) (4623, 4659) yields 0.21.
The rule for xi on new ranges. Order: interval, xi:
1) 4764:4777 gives 0.0406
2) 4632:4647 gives 0.0278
